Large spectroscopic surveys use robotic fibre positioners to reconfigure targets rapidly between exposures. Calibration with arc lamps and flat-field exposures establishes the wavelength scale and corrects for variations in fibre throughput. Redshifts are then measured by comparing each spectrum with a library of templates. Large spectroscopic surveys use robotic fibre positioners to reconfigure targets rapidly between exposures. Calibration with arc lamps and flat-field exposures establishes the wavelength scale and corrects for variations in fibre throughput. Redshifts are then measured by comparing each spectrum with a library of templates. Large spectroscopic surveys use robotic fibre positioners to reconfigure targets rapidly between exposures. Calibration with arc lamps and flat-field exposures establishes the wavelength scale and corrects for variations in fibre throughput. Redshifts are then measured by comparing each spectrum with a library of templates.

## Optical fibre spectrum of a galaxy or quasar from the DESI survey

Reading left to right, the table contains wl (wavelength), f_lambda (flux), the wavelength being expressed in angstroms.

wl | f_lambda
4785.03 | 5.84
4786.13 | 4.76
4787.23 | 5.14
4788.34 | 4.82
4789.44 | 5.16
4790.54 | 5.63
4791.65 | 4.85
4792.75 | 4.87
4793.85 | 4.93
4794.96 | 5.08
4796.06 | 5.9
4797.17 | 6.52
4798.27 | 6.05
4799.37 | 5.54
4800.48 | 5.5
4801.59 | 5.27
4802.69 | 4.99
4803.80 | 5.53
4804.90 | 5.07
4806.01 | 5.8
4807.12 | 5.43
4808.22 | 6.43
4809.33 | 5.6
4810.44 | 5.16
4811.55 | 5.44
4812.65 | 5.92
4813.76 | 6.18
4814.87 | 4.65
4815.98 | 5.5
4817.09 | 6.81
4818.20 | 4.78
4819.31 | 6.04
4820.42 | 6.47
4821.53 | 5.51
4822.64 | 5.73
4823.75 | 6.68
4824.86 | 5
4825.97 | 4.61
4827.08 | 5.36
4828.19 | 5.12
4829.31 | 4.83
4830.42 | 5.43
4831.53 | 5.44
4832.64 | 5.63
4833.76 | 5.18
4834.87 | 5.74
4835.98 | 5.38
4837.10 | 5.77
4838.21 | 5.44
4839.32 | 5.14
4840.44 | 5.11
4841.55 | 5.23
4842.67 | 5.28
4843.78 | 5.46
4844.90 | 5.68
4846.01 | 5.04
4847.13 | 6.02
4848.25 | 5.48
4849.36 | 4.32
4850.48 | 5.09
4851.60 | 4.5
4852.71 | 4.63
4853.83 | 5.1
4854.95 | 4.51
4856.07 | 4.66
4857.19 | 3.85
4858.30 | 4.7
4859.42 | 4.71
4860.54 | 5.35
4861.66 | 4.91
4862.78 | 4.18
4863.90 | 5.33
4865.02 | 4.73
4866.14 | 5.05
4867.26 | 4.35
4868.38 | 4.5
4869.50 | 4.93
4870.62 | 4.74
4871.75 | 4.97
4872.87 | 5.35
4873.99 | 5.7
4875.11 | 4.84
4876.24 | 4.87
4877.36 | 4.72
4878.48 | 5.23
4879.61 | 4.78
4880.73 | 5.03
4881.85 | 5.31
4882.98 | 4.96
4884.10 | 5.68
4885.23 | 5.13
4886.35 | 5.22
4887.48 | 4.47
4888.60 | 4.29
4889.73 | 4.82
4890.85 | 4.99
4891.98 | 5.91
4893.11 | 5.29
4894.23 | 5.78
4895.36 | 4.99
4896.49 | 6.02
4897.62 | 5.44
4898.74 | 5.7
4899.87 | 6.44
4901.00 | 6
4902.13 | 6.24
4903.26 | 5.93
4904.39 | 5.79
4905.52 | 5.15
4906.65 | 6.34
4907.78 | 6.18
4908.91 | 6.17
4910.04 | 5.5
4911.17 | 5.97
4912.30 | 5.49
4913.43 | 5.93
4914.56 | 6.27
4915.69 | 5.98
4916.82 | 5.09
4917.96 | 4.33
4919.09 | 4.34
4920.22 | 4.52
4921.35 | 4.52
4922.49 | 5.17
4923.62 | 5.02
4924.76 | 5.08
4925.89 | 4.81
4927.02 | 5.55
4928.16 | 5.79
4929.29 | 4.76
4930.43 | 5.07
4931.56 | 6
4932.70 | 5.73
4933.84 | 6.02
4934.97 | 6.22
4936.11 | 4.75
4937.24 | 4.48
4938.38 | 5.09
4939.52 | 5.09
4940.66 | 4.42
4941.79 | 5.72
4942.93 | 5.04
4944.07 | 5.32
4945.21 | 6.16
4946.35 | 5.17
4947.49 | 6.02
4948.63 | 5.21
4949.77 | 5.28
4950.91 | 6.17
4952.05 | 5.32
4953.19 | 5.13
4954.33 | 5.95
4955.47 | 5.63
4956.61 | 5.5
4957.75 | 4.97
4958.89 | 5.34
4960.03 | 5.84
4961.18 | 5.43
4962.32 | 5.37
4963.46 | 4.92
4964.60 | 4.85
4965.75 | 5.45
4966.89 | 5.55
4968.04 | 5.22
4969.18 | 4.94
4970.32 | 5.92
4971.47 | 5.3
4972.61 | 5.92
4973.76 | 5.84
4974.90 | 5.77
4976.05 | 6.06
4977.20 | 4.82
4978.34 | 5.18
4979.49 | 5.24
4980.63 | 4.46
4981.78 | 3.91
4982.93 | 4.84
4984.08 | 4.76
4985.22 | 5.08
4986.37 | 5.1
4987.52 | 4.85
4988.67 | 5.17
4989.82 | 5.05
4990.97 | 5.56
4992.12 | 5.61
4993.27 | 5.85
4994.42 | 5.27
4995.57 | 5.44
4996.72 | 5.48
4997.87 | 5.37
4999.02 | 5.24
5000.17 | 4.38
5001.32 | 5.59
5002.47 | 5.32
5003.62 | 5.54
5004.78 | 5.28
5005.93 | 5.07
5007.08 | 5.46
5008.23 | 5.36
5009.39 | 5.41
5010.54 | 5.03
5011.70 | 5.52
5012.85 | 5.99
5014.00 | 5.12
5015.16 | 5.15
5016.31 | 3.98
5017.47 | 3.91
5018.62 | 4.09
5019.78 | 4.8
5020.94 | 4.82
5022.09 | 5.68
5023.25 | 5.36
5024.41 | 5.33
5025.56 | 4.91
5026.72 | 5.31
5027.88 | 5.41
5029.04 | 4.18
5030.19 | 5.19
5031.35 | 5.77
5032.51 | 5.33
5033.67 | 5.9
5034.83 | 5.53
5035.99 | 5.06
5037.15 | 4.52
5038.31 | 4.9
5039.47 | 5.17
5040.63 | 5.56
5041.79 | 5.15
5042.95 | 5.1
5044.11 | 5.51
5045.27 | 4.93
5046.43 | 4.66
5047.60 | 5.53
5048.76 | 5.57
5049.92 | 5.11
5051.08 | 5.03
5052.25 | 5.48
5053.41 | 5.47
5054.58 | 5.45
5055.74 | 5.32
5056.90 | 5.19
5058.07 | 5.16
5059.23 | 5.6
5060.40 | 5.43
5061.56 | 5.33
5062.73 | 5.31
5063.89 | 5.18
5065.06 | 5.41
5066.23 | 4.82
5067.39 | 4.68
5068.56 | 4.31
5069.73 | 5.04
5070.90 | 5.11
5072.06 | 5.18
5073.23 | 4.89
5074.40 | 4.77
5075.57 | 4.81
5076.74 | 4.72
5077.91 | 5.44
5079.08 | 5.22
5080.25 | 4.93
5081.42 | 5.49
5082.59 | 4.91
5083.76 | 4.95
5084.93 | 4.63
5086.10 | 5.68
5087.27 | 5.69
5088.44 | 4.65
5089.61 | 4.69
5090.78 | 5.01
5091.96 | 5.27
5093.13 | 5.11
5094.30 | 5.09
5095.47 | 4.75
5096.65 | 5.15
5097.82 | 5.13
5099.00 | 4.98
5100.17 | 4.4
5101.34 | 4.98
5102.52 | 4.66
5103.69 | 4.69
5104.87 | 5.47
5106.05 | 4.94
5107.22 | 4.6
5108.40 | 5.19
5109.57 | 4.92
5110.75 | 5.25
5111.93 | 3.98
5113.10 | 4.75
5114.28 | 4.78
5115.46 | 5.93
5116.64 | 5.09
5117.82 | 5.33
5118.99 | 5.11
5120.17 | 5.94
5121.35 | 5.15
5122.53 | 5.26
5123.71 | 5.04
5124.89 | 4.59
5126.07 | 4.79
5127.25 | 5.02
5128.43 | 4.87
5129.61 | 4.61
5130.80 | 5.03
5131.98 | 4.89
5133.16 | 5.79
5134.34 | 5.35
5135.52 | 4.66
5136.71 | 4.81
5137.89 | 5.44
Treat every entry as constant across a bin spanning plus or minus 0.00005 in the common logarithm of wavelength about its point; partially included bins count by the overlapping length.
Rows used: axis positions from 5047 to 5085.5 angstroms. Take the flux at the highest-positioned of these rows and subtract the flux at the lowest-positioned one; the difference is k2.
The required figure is -0.9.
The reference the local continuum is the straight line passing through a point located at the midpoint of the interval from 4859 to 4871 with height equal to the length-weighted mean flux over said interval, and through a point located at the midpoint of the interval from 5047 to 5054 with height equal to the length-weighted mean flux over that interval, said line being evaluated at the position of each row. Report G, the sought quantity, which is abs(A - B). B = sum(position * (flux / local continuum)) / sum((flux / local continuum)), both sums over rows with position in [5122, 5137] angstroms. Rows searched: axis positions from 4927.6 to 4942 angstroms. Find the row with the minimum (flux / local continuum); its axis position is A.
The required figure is 189.0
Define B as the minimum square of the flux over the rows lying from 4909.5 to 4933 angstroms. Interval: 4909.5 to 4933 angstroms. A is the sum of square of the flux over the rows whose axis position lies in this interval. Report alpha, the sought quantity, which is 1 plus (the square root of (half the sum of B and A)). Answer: 18.5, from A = 593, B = 18.7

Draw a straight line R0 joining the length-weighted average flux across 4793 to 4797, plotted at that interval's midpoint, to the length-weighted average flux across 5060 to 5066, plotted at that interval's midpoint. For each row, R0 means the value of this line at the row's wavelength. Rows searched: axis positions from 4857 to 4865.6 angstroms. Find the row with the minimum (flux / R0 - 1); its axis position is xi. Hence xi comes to 4857.19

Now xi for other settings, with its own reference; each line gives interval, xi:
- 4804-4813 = 4804.90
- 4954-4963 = 4957.75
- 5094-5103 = 5100.17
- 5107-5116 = 5111.93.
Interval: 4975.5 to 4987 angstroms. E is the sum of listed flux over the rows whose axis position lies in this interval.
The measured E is 49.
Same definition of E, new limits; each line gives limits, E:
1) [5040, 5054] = 63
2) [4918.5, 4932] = 61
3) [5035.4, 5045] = 41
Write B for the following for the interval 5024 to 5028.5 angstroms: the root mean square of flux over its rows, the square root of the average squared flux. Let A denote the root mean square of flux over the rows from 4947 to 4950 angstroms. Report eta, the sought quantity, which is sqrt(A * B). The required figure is 5.38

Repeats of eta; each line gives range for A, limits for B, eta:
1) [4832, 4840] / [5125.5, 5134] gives 5.24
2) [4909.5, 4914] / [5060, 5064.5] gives 5.52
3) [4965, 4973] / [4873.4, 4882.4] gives 5.27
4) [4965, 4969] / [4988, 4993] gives 5.38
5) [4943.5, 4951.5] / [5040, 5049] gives 5.45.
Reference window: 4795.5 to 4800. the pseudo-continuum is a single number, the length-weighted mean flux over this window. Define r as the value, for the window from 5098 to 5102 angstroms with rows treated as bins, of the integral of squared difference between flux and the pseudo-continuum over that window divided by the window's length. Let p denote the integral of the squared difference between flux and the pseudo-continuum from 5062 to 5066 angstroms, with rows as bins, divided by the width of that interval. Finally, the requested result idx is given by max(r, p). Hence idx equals 1.46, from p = 0.6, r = 1.5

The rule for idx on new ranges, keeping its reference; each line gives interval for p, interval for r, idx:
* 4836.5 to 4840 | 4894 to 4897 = 0.39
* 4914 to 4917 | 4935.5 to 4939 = 1.53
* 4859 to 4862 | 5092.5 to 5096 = 1.05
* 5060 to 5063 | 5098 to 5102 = 1.46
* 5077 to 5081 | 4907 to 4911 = 0.74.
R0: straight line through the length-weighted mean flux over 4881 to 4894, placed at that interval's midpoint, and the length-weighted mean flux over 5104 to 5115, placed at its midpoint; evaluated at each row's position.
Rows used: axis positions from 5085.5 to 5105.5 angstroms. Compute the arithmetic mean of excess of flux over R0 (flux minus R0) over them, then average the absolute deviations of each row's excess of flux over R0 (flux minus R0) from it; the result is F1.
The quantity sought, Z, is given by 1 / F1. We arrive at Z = 3.6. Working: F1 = 0.28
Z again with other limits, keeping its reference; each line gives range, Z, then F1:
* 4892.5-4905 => 3.2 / 0.32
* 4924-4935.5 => 2.2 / 0.46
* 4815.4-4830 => 1.7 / 0.59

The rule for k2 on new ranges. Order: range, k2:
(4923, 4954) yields 0.1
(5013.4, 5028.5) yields 0.3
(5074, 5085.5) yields -0.1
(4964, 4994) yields 1.0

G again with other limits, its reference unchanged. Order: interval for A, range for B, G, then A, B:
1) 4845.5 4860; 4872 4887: 22.4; 4857.19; 4879.6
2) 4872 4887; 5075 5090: 205.2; 4877.36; 5082.6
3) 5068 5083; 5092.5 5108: 31.5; 5068.56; 5100.1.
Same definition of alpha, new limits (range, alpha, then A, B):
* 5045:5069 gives 18.1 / 568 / 18.6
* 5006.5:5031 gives 17.7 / 542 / 15.3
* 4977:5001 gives 17.8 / 546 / 15.3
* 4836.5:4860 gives 17.6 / 538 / 14.8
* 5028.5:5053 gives 18.2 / 571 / 17.5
